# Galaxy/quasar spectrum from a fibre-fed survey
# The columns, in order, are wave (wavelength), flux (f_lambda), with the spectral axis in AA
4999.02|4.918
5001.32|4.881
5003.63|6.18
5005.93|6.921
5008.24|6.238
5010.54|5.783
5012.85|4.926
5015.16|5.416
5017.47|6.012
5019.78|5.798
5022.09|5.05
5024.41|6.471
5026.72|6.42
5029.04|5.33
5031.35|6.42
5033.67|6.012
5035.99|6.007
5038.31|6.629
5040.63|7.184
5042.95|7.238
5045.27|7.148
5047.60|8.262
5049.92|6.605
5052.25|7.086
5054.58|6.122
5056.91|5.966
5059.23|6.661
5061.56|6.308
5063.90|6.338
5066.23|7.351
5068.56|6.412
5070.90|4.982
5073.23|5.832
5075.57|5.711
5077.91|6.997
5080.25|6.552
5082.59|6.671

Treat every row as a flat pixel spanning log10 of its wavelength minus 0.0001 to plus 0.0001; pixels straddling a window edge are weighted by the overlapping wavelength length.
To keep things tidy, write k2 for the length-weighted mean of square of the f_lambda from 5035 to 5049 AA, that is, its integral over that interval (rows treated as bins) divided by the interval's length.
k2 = 51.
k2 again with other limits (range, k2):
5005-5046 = 38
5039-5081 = 44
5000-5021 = 34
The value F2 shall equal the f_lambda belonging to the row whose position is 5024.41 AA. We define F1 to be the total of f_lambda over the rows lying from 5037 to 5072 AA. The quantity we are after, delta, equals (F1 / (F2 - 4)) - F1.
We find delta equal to -60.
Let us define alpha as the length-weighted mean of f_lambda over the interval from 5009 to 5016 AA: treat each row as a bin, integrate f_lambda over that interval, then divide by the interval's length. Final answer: 5.4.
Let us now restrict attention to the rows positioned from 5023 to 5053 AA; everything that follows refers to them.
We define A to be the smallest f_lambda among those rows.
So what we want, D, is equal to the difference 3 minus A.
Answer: -2.3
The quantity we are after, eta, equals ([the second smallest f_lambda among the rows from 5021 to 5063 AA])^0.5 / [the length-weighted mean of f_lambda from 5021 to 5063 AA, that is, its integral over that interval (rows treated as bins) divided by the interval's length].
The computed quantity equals 0.355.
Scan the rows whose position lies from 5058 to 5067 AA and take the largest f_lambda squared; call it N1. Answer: 54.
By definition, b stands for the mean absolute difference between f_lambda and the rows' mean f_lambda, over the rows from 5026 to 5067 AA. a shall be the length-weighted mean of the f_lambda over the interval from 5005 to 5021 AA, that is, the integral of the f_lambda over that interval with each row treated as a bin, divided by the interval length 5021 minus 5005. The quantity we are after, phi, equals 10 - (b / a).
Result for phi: 9.91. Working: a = 5.9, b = 0.51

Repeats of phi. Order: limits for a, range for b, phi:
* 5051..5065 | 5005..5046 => 9.91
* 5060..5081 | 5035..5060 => 9.92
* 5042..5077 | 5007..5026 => 9.93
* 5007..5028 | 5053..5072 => 9.93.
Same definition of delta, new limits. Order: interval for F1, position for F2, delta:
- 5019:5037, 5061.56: -27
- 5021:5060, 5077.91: -74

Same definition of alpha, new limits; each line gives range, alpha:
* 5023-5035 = 6.1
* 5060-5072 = 6.3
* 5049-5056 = 6.6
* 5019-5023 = 5.4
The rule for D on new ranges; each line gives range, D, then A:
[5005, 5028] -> -1.9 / 4.926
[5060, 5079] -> -2.0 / 4.982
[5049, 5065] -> -3.0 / 5.966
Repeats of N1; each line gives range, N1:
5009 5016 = 33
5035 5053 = 68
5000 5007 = 48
